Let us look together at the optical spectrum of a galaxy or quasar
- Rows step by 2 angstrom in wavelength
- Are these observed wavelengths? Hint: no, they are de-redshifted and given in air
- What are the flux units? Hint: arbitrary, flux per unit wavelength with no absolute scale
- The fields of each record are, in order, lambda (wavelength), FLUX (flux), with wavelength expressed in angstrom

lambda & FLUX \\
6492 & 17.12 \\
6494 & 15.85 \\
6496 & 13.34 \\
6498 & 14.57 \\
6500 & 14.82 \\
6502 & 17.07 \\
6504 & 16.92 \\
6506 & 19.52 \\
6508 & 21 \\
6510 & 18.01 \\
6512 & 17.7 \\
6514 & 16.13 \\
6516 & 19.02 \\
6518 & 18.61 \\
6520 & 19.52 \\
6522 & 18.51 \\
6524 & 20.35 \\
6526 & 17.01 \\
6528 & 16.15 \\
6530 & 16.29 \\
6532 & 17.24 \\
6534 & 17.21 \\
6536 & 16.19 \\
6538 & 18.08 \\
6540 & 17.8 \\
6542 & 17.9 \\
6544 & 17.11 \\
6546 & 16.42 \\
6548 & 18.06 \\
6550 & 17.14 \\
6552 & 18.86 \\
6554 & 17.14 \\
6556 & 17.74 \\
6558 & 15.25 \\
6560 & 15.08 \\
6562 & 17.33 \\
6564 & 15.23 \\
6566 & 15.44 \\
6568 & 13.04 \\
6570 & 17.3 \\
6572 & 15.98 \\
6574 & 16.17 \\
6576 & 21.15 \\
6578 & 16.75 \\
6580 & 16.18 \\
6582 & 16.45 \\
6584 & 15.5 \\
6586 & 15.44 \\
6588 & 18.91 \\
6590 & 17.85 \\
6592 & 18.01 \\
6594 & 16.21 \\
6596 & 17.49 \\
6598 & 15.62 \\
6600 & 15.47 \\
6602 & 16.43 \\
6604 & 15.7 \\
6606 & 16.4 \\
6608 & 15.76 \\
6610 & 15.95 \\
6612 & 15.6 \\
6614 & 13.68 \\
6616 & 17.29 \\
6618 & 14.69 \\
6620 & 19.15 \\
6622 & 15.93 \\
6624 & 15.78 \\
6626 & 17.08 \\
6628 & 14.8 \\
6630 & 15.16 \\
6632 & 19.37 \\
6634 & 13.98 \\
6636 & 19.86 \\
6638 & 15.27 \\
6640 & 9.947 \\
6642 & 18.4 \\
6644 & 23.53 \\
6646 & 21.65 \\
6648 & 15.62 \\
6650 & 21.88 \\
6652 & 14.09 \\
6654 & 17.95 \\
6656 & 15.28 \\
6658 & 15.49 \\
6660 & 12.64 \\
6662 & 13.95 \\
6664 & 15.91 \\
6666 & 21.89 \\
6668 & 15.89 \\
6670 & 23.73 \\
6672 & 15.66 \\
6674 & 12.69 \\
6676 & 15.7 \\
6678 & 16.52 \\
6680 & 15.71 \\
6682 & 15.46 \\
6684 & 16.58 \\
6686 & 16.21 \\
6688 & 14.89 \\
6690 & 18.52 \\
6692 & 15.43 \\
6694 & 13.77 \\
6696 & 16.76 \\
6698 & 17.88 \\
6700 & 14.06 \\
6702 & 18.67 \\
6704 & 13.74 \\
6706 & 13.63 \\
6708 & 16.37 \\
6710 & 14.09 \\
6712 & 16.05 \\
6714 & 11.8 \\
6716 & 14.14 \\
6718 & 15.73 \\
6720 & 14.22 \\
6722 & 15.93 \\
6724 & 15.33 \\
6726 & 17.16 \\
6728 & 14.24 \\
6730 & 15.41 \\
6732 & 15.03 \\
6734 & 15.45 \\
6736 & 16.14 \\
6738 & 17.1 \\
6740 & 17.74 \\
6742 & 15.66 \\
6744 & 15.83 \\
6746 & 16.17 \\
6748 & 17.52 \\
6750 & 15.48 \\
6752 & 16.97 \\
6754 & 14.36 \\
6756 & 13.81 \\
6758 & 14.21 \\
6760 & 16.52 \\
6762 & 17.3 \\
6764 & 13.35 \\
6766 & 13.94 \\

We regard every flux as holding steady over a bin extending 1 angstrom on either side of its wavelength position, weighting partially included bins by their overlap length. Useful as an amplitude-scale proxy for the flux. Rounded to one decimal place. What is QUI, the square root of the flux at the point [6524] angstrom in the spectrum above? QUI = 4.5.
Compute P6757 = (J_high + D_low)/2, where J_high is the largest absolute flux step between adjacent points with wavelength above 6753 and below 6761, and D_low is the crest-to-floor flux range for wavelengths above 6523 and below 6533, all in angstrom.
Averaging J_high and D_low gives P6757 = 3.3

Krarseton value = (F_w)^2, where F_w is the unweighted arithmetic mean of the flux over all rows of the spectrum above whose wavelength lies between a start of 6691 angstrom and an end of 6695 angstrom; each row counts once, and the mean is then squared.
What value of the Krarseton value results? 213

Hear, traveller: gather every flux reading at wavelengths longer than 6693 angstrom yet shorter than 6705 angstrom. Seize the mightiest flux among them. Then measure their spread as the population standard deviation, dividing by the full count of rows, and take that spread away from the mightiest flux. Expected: 16.6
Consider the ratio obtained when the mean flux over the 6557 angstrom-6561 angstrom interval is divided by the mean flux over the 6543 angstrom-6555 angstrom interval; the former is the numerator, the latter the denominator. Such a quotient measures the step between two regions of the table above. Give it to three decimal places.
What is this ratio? 0.869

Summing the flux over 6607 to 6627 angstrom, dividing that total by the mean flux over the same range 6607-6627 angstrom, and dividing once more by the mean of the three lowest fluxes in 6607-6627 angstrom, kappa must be 0.68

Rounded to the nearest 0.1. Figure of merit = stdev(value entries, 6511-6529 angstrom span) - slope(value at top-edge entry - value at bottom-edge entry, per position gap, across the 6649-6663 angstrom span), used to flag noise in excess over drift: 2.1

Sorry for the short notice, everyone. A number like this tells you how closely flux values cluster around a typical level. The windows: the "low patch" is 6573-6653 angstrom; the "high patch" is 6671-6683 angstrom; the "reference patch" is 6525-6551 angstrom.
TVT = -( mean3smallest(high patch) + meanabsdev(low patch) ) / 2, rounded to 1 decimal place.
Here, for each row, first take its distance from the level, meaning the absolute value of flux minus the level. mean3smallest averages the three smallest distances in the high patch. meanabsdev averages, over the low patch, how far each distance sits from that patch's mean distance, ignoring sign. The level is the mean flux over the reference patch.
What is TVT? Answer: -1.1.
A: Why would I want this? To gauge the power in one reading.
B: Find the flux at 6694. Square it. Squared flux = 190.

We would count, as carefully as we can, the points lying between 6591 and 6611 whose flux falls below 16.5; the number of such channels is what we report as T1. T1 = 8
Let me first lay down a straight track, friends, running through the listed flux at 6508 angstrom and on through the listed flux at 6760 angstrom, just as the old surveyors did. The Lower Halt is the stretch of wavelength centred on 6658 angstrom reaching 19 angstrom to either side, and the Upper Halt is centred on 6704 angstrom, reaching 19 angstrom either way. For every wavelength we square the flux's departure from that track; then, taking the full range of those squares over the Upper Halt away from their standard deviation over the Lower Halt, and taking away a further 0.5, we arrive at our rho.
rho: -14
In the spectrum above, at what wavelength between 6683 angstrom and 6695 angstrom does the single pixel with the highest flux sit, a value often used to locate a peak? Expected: 6690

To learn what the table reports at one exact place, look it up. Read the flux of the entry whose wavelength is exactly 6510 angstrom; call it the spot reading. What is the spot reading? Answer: 18.01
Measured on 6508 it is 21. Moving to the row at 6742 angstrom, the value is 15.66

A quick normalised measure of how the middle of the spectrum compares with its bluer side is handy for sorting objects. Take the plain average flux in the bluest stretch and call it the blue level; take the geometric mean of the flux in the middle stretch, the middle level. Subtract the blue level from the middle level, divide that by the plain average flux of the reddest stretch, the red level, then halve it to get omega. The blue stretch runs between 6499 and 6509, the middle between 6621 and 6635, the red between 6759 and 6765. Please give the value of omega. -0.061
